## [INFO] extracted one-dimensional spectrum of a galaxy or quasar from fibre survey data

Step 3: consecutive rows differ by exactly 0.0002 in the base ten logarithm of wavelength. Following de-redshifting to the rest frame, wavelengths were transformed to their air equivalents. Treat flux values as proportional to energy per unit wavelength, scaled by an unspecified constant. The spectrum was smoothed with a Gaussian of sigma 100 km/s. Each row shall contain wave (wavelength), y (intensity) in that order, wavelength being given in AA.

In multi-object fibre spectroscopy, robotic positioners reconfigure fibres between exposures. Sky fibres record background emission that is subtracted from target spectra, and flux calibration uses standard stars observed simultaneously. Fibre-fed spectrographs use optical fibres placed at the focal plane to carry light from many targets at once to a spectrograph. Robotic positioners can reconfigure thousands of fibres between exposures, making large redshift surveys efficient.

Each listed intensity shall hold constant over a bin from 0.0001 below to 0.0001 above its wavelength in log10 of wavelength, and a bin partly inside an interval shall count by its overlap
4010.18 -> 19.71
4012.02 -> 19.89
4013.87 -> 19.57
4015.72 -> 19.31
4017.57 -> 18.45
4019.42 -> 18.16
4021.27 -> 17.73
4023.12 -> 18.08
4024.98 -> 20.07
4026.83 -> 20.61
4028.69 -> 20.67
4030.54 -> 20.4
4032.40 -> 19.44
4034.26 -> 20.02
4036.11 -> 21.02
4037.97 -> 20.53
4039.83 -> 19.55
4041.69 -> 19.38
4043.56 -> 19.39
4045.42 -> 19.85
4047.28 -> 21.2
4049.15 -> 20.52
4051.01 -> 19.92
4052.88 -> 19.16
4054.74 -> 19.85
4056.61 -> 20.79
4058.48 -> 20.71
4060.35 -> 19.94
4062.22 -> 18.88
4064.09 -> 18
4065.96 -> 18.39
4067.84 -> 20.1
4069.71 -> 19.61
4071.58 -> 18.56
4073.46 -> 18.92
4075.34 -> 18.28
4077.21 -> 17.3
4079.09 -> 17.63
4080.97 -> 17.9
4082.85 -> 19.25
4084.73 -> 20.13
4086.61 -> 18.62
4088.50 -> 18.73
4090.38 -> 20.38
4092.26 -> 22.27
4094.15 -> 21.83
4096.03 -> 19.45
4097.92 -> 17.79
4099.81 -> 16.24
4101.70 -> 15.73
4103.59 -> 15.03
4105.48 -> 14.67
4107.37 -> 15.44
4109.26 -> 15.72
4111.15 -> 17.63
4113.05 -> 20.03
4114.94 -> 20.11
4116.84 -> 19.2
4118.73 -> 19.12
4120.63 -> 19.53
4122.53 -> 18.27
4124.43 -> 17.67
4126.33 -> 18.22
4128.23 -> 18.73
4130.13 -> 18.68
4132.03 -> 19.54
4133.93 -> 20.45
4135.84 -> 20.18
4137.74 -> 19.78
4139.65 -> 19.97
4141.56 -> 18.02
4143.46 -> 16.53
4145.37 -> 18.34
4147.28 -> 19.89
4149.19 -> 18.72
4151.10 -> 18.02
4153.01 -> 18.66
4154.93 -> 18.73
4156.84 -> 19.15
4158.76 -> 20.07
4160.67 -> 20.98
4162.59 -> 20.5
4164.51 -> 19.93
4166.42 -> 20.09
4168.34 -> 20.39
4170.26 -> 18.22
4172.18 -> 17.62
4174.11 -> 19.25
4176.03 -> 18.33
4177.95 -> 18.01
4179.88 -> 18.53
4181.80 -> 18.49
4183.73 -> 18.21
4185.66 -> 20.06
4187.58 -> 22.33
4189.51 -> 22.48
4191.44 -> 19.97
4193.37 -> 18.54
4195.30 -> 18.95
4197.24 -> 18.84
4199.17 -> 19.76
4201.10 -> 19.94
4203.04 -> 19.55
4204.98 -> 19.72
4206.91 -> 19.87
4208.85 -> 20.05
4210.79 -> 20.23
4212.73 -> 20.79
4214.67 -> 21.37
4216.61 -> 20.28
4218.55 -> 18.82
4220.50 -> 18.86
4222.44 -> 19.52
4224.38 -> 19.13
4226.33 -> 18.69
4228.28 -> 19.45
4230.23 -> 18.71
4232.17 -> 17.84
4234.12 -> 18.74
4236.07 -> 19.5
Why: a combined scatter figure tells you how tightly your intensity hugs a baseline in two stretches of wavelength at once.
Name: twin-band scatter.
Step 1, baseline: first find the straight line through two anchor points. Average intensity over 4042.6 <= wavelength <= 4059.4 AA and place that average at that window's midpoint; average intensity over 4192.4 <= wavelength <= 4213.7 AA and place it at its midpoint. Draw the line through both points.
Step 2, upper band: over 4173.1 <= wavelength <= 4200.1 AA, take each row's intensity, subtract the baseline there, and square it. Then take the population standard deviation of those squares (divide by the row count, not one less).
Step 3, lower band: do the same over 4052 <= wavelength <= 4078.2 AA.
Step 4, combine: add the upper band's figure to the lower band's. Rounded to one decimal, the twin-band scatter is 4.4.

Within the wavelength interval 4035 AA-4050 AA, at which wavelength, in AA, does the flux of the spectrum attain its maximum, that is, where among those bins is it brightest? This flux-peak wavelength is 4047.28 AA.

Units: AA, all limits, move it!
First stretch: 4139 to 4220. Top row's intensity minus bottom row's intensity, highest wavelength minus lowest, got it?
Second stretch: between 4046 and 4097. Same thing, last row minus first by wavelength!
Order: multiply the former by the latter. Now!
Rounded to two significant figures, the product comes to 2.0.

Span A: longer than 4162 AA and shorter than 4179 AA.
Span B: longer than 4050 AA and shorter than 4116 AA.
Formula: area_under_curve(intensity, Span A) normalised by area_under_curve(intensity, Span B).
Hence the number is 0.3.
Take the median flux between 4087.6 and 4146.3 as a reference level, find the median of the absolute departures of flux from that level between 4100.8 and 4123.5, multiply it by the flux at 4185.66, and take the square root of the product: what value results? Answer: 5.18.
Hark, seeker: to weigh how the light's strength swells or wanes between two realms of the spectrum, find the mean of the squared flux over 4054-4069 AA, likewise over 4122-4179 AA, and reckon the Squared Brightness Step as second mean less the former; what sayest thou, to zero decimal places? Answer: -21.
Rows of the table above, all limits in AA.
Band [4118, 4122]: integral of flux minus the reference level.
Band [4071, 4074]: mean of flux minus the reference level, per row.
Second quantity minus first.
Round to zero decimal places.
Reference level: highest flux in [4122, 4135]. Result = 3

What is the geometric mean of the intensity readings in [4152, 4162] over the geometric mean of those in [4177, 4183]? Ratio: 1.06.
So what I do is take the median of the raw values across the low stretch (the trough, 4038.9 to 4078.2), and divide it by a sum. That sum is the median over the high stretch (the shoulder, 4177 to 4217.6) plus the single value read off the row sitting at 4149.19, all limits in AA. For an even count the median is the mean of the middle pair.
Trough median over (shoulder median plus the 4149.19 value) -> 0.507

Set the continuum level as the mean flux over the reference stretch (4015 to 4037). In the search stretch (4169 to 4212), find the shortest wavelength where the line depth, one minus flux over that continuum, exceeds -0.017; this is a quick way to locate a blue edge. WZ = 4170.26 AA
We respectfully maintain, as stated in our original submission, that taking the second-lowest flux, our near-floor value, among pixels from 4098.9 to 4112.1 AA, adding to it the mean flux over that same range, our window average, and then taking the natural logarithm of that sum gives 3.43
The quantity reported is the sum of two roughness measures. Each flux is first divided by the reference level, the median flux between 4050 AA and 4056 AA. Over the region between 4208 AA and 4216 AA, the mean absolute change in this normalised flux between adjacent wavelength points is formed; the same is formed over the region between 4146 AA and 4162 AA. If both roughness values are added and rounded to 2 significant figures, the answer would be 0.057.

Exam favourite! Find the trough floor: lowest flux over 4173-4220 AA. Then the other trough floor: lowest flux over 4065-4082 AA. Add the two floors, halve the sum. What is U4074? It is 17.7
